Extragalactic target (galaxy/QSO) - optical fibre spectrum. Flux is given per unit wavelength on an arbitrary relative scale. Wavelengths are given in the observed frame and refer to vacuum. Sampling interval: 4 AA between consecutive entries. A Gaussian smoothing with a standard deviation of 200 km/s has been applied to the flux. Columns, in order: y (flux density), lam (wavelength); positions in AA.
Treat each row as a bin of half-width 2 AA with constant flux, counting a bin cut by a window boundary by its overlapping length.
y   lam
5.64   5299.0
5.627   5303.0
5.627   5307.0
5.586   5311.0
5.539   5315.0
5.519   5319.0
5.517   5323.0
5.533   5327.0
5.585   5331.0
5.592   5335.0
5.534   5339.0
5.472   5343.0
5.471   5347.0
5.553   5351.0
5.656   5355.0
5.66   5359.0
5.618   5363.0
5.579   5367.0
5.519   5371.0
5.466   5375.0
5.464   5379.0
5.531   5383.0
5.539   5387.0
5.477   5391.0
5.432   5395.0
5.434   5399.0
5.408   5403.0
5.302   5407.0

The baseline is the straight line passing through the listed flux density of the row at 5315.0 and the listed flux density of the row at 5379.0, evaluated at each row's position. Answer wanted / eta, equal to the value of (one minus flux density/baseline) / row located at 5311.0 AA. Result -0.008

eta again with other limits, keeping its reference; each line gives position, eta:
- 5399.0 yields 0.001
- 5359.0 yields -0.031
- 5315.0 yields 0.000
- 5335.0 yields -0.014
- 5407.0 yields 0.024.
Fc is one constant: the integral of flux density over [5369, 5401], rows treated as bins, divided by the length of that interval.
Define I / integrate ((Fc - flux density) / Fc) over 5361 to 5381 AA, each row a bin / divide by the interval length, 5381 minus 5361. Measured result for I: -0.008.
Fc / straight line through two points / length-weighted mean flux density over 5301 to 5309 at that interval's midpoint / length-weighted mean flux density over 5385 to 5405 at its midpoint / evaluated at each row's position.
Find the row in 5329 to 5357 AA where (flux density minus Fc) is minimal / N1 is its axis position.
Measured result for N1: 5343.0 AA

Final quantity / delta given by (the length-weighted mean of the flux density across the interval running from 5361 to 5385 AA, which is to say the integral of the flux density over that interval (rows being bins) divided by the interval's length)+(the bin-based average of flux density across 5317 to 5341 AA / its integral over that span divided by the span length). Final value 11.1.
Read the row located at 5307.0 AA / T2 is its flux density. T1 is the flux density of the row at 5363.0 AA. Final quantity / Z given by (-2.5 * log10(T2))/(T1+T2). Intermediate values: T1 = 5.618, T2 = 5.627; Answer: -0.167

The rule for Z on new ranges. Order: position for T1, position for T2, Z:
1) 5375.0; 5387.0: -0.169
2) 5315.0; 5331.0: -0.168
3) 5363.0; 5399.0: -0.166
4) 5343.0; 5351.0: -0.169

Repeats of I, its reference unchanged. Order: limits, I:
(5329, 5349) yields -0.009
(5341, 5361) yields -0.015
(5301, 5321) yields -0.018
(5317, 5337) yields -0.012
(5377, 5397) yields -0.001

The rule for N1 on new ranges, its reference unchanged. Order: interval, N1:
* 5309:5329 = 5319.0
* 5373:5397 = 5375.0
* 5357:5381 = 5375.0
